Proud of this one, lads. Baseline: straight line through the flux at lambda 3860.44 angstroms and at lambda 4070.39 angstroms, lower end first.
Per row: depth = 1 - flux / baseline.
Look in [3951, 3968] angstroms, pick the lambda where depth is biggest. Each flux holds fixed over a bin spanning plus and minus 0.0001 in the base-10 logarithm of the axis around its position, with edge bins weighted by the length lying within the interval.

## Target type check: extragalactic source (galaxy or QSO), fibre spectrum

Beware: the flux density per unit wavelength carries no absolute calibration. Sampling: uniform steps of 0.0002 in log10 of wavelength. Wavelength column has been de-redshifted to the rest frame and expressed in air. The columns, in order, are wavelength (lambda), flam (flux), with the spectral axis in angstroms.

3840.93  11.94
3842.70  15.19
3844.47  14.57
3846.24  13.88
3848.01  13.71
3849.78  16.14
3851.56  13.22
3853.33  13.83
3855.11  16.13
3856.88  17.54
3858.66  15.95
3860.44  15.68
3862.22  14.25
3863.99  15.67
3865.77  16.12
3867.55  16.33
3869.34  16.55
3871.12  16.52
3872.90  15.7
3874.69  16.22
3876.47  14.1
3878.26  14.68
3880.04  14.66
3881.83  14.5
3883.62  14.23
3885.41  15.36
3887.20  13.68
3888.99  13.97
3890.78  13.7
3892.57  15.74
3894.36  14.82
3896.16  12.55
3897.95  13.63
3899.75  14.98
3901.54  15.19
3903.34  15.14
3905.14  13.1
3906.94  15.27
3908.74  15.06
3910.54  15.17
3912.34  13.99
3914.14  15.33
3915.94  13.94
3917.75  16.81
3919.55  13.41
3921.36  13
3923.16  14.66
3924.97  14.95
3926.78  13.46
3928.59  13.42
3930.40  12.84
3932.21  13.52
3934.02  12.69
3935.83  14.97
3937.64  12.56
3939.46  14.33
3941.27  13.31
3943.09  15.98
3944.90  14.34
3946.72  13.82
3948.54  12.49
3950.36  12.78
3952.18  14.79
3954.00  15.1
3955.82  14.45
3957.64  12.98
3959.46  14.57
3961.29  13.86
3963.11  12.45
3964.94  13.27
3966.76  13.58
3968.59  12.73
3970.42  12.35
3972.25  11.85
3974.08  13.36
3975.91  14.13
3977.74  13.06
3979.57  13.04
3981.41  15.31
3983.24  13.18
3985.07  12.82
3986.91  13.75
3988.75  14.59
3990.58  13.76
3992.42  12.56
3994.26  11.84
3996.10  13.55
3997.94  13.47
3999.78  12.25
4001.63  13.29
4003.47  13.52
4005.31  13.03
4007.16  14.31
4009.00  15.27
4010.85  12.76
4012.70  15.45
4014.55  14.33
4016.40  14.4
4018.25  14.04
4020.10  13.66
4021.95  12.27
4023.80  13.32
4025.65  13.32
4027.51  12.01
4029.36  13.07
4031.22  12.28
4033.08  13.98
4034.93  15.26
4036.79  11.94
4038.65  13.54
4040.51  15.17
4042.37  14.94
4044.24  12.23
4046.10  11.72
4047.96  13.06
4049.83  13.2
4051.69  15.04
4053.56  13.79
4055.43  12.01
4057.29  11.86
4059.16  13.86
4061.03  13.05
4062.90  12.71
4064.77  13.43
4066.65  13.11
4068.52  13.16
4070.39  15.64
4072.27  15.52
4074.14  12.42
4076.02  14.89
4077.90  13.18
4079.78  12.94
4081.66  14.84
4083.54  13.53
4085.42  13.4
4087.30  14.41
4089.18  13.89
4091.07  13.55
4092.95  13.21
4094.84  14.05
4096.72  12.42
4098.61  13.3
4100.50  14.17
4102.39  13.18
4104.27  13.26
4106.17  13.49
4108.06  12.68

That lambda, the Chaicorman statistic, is 3963.11 angstroms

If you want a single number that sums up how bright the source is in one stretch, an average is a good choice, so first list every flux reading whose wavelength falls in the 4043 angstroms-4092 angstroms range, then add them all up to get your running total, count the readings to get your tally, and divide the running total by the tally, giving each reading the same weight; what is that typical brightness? 13.5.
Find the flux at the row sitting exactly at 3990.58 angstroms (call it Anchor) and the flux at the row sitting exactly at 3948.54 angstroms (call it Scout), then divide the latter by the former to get 0.91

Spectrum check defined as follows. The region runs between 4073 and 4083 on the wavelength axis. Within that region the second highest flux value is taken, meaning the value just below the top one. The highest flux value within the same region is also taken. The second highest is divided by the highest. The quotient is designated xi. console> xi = 1.00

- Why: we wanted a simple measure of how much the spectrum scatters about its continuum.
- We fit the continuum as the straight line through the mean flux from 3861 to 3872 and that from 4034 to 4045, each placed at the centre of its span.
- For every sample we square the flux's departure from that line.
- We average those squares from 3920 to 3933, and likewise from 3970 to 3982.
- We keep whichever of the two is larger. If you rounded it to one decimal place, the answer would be 2.9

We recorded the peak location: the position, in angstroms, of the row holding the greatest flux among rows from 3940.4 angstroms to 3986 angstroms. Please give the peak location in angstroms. 3943.09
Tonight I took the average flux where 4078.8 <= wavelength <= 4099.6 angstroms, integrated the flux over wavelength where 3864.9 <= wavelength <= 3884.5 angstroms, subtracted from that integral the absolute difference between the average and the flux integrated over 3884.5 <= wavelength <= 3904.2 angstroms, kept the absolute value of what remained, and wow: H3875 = 31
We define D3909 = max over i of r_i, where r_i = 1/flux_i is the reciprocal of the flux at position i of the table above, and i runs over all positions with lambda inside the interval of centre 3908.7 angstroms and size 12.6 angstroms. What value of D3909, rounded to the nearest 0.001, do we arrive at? 0.076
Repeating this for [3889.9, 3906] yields 0.080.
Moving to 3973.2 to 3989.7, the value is 0.078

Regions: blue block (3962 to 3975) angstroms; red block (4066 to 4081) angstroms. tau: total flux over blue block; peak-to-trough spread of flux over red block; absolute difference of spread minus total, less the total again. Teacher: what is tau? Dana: -3.22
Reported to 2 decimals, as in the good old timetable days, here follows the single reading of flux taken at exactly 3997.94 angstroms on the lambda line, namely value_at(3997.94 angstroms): 13.47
